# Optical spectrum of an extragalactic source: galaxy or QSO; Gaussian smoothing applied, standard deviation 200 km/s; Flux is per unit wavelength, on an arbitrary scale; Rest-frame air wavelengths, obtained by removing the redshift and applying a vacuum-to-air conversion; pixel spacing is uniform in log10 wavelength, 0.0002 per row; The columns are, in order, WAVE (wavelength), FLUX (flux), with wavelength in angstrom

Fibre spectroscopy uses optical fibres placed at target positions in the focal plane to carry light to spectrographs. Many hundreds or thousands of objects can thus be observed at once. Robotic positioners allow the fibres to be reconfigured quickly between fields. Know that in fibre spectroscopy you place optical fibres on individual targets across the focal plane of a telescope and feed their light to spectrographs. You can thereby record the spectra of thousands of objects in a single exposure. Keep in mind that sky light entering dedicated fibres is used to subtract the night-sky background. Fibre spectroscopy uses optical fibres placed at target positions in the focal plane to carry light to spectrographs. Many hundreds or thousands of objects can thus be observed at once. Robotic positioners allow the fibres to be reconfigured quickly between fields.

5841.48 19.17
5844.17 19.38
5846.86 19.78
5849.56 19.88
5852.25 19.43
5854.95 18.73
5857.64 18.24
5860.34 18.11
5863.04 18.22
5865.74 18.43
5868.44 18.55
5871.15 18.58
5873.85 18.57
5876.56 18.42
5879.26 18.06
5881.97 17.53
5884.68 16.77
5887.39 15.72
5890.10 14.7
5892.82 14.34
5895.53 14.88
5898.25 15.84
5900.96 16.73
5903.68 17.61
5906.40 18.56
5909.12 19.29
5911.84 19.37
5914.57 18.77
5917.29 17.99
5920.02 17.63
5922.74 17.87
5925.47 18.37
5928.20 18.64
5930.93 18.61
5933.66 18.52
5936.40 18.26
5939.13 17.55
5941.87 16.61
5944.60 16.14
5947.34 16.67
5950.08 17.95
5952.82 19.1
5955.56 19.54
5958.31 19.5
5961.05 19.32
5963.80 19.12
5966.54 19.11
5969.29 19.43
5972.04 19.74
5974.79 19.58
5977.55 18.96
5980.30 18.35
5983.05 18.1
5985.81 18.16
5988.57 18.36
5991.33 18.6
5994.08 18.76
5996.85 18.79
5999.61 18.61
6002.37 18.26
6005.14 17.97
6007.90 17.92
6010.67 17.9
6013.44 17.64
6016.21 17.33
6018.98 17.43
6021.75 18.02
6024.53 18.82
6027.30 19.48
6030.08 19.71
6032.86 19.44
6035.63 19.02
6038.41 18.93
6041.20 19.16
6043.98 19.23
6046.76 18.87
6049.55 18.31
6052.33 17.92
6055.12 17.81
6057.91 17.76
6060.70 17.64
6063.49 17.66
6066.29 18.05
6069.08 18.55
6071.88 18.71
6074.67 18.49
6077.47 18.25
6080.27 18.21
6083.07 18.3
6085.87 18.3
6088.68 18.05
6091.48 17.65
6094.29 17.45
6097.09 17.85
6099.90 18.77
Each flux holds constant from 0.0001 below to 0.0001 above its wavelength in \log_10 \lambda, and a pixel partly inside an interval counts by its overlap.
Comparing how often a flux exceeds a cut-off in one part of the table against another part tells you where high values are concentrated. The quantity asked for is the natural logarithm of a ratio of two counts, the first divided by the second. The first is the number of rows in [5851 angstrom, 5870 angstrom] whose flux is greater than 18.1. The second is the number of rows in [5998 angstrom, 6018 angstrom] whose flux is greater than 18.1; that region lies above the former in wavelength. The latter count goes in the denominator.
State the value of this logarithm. 1.3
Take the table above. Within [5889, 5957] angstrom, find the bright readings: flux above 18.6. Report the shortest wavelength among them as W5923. 5909.12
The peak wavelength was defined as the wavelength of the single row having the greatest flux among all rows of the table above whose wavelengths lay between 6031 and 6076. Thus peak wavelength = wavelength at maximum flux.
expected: 6032.86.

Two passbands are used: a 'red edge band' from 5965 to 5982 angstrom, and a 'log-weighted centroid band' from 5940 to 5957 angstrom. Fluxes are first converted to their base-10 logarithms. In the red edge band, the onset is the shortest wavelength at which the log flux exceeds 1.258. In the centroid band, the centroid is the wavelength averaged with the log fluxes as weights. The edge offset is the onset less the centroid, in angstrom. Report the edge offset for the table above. 17.7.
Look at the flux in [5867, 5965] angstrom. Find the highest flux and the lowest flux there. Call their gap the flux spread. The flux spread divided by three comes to 1.7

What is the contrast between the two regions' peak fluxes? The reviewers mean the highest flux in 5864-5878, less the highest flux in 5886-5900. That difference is 2.74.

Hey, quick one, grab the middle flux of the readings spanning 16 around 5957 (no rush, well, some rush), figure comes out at 19.2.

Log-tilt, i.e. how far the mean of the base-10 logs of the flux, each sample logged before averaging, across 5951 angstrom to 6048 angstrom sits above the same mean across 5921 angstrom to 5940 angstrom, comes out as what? 0.011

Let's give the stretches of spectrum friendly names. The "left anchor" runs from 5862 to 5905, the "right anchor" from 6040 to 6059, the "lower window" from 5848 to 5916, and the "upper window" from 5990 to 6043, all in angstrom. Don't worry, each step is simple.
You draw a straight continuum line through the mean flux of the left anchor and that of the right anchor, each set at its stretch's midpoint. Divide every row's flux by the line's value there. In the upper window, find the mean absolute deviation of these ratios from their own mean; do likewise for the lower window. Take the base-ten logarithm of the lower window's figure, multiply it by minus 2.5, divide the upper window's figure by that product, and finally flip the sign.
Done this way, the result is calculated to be -0.011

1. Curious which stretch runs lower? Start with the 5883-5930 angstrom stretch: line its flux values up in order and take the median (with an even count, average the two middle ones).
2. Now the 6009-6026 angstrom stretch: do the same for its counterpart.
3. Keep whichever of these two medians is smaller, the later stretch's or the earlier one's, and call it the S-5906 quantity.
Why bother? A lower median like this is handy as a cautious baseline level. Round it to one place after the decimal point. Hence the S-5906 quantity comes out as 17.6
